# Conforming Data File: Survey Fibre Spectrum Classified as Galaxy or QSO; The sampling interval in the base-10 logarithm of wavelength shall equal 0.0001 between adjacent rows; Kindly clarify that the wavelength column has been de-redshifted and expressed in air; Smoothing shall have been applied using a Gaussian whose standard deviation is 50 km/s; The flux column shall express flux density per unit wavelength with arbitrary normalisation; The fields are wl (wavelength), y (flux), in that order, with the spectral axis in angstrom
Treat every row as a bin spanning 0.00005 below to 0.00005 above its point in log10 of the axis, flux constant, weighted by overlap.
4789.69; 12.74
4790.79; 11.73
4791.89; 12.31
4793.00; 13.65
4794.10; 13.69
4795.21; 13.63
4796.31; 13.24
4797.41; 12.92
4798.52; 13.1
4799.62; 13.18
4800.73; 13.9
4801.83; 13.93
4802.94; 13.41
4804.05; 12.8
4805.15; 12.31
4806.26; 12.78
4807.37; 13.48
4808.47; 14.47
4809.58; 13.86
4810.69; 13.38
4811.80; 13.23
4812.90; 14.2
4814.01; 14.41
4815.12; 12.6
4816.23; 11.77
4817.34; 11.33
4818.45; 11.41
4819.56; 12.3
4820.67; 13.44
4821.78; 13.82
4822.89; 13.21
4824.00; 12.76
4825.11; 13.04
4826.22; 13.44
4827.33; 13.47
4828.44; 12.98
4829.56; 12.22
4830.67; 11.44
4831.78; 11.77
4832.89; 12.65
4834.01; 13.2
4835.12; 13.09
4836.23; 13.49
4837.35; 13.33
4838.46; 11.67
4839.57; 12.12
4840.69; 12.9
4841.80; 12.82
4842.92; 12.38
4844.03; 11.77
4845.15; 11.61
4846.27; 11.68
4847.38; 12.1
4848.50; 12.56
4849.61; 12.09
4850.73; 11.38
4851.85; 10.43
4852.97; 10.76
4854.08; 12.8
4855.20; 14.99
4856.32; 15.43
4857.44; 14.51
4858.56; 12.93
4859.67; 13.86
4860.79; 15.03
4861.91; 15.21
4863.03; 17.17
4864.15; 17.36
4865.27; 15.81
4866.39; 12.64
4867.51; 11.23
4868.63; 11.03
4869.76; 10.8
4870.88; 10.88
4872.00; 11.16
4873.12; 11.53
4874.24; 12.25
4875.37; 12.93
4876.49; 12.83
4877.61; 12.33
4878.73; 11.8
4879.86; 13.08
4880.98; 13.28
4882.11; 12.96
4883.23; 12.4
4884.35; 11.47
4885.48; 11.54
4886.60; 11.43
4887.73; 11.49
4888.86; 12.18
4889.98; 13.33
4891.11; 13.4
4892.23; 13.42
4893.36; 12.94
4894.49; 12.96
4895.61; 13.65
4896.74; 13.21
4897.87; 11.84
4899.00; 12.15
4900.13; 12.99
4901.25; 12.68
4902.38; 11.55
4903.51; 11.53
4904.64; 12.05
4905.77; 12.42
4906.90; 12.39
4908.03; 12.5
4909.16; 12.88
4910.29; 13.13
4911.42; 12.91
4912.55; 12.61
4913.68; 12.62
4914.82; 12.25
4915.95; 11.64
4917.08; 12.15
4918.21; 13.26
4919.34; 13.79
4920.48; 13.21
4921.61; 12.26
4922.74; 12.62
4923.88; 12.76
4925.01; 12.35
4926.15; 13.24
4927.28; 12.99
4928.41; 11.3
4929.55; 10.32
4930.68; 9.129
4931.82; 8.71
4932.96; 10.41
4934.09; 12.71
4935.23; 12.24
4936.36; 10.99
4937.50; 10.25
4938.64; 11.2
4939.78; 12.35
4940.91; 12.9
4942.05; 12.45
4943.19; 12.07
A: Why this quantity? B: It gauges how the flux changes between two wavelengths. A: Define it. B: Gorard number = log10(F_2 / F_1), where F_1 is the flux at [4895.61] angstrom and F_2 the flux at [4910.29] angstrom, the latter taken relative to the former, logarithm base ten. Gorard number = -0.02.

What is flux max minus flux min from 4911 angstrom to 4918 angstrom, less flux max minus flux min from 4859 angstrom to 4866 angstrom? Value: -2.2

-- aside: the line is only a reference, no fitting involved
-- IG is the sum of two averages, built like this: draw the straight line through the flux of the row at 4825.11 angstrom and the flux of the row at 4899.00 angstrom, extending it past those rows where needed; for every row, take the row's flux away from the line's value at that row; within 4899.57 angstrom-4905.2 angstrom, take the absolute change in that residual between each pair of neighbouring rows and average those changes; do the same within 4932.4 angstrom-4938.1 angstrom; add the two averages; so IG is 1.7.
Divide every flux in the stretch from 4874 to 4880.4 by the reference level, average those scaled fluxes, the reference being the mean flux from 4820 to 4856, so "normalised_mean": 1.00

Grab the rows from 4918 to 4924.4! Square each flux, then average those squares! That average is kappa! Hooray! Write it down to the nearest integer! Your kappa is 169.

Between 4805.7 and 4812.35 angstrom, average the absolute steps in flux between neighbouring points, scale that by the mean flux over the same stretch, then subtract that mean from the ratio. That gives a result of -13.5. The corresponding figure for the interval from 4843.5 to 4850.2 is -11.9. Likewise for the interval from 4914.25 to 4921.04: -12.7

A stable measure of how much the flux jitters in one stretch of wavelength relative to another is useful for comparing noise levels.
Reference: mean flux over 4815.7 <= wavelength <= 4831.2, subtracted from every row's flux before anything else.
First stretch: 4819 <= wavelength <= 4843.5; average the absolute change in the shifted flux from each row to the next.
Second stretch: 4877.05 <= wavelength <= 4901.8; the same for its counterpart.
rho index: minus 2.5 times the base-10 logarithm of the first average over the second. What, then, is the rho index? -0.1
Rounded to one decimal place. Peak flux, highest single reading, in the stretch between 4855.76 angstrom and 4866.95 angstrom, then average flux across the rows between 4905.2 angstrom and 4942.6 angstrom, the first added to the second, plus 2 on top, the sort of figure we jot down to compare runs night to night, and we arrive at 31.4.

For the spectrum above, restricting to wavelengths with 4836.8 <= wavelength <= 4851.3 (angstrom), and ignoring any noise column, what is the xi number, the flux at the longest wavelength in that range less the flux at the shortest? -1.95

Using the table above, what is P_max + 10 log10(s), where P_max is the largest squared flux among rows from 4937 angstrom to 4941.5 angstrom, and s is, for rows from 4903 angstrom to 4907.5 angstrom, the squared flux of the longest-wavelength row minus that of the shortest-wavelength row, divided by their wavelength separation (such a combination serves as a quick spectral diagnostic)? 174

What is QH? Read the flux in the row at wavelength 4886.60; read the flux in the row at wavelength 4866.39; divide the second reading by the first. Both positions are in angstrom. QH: 1.11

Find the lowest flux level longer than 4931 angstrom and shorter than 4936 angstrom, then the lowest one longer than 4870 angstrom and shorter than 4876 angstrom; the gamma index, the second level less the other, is 2.2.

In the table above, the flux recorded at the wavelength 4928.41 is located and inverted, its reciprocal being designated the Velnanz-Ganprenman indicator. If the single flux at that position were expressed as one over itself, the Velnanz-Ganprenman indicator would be 0.088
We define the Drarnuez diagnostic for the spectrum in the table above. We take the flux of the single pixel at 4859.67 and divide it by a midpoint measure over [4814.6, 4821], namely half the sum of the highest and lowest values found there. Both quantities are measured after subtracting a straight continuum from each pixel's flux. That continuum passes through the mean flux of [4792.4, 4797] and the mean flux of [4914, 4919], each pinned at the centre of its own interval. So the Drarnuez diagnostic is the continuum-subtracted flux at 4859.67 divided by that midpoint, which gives -1.0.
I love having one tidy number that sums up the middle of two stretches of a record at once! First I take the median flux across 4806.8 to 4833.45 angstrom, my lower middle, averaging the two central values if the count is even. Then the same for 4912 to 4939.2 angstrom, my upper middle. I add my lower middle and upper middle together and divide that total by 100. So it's 0.254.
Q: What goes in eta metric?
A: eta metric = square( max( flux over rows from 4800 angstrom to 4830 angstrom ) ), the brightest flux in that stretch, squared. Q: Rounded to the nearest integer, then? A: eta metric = 209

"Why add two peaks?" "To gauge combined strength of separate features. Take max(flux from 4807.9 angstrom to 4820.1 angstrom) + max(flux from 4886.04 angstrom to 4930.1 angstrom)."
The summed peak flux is 28.3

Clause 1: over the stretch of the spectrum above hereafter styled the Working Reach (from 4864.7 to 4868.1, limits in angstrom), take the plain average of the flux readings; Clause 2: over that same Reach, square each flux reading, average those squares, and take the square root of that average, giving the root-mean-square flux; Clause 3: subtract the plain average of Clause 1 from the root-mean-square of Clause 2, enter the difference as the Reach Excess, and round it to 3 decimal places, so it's 0.138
